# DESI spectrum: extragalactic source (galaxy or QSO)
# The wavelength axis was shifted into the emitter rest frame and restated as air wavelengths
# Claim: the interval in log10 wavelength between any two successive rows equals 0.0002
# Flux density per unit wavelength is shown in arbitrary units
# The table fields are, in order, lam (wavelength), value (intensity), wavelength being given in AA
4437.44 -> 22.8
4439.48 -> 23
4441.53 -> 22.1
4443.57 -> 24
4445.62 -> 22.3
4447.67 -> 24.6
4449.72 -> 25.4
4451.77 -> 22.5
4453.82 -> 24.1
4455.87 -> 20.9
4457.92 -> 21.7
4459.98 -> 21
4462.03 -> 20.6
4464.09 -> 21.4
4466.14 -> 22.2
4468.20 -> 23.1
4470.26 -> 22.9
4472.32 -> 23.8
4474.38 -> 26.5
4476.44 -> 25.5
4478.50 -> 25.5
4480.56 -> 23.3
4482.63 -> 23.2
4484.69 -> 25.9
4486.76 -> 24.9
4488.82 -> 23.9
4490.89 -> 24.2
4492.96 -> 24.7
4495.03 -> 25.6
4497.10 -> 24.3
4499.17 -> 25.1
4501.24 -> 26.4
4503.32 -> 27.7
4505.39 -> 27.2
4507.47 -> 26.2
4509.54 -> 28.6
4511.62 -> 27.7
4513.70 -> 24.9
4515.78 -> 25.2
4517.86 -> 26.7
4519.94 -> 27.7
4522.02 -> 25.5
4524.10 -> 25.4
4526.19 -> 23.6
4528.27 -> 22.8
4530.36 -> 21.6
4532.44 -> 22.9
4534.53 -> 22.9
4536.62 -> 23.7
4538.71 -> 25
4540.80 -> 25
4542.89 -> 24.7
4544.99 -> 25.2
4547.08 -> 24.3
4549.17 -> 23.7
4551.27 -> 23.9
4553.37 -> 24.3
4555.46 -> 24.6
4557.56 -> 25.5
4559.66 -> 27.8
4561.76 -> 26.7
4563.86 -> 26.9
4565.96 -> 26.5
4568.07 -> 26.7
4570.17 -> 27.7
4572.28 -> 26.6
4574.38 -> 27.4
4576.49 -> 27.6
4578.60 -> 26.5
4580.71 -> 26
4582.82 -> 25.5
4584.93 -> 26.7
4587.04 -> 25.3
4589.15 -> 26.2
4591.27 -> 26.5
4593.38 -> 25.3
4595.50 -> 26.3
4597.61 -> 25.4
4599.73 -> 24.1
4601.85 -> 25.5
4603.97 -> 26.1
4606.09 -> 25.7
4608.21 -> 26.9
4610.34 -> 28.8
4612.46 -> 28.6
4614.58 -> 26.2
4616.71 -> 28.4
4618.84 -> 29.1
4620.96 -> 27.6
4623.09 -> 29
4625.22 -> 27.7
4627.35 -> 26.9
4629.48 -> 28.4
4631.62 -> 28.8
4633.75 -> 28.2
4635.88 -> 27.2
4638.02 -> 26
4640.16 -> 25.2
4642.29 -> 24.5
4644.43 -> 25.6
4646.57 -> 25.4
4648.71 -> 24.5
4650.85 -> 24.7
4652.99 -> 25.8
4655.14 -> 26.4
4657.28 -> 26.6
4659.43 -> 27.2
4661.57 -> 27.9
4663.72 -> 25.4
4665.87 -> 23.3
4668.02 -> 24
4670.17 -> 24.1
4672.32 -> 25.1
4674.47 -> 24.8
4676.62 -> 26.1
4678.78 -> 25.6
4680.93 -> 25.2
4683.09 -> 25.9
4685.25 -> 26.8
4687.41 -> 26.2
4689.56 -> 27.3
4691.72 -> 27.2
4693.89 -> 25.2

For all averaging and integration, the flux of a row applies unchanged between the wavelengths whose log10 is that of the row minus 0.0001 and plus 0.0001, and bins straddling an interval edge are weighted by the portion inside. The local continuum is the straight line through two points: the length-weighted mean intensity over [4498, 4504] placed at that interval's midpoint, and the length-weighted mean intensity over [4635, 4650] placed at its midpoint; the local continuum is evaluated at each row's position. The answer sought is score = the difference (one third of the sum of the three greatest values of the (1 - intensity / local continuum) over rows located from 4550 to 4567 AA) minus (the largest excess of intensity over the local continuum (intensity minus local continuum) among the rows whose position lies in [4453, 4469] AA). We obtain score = 2.5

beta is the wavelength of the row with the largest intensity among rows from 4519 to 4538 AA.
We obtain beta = 4519.94 AA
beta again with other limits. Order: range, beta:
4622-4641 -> 4623.09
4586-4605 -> 4591.27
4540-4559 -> 4557.56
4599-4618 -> 4610.34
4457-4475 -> 4474.38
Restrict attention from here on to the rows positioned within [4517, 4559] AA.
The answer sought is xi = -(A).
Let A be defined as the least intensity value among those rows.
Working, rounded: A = 21.6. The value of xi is -21.6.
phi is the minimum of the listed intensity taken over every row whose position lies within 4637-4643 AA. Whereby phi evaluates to 24.5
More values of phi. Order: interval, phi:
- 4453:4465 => 20.6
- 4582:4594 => 25.3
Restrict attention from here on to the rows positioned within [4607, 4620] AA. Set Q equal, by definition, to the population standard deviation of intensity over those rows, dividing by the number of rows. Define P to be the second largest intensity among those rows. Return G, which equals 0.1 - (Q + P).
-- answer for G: -29.8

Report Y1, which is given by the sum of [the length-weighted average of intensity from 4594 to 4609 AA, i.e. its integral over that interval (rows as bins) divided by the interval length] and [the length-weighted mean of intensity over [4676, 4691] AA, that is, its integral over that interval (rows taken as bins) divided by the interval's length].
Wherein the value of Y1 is 51.9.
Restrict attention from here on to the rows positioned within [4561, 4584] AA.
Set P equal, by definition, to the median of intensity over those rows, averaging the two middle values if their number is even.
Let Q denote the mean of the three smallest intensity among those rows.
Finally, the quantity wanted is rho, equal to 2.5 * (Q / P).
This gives 2.434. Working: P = 26.7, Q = 26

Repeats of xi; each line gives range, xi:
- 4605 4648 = -24.5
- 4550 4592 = -23.9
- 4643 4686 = -23.3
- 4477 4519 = -23.2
